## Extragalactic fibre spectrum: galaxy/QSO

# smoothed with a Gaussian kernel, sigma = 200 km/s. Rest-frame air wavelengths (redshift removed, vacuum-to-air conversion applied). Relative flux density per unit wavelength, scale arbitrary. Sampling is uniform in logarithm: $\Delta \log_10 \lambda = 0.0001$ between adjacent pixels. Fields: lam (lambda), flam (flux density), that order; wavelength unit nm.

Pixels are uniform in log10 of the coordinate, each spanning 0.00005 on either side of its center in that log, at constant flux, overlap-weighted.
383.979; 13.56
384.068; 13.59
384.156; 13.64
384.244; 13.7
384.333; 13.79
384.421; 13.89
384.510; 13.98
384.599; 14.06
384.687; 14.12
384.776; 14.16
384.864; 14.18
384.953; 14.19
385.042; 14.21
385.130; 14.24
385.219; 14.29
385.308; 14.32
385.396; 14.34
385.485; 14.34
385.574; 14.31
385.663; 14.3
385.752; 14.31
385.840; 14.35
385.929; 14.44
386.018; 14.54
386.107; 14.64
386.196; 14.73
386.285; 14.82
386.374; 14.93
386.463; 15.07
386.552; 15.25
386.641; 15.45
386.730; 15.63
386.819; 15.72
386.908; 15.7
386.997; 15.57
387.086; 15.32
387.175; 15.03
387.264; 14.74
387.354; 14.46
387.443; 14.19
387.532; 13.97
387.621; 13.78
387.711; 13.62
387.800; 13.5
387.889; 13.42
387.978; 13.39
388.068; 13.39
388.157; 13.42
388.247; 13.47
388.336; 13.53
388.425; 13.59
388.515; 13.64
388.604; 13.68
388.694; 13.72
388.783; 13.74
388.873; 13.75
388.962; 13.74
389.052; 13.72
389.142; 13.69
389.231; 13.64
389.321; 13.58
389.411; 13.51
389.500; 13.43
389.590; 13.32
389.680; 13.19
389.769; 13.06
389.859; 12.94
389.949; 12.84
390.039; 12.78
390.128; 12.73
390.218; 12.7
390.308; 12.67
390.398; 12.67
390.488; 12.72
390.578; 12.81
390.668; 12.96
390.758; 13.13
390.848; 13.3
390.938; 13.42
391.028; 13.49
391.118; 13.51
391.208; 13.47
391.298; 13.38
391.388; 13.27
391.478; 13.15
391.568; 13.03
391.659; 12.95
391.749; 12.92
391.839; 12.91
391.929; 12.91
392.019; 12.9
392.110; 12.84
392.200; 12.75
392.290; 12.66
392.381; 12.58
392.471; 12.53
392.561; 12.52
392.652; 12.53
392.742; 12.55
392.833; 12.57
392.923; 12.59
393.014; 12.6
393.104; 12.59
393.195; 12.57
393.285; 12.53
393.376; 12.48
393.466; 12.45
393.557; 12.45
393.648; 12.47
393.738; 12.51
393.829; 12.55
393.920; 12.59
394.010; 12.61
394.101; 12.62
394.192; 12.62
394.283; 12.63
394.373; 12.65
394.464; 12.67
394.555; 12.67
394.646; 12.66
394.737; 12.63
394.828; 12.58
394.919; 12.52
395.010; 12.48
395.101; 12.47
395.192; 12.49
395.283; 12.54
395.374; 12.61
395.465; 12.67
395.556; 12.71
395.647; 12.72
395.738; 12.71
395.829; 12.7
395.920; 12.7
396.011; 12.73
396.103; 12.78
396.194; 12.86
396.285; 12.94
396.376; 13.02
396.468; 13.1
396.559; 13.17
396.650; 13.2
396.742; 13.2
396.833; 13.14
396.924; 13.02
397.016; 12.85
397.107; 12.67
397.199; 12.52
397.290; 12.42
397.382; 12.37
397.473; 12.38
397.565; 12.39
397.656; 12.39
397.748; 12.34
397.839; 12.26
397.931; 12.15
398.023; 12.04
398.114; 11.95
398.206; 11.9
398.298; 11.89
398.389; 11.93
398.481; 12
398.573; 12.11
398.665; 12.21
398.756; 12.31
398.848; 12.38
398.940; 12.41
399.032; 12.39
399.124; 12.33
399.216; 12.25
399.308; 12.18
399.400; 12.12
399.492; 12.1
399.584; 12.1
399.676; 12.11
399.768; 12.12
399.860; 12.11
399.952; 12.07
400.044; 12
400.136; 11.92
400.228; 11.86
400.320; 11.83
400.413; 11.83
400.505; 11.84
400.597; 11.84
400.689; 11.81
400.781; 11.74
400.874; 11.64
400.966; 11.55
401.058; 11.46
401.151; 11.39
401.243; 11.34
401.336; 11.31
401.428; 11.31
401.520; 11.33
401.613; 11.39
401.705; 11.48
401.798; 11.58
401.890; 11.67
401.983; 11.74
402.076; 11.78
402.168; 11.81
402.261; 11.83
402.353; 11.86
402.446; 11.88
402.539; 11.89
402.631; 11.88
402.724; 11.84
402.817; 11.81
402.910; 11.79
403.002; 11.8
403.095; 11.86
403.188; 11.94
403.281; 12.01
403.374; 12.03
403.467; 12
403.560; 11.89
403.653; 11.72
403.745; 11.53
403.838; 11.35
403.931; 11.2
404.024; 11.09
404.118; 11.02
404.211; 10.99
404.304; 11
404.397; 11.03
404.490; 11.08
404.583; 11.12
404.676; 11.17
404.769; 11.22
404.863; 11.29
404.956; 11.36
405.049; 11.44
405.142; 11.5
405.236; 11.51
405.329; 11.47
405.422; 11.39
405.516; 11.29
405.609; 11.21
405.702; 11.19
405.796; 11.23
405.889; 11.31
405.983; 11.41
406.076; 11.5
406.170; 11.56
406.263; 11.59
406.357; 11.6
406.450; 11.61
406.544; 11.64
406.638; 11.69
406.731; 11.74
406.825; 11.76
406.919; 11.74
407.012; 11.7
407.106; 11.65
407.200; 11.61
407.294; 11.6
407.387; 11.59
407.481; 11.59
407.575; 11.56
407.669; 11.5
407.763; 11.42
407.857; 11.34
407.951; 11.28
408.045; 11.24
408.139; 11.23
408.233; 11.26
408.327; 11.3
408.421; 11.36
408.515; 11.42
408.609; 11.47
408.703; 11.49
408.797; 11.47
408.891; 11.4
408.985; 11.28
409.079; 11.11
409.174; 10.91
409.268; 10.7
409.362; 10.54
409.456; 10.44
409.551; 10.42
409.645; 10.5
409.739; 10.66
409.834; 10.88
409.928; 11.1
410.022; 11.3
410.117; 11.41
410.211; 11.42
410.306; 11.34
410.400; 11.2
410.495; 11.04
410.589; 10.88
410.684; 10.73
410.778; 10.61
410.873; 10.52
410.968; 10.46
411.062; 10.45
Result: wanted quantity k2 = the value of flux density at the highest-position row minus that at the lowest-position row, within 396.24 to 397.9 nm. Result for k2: -0.7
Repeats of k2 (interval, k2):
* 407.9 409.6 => -0.9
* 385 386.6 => 1.0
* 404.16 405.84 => 0.2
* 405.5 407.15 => 0.4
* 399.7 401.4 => -0.8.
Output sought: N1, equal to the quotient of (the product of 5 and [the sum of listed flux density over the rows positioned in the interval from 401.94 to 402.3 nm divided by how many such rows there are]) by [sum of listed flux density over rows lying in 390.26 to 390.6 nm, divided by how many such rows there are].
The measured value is 4.6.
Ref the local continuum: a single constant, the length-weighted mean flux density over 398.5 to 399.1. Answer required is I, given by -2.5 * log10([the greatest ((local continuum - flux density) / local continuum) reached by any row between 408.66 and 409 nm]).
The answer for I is 2.7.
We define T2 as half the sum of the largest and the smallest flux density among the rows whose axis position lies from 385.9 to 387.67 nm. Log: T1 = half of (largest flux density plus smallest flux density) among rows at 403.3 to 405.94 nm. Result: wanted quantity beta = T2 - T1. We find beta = 3.2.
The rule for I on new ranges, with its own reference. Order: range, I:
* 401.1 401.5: 2.8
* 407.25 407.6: 3.1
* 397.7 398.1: 4.3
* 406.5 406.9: 3.2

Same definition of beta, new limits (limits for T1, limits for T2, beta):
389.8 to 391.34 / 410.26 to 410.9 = -2.2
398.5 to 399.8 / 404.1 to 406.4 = -1.0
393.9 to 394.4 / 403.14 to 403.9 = -0.9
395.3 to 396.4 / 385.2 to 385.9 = 1.5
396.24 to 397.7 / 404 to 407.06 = -1.4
